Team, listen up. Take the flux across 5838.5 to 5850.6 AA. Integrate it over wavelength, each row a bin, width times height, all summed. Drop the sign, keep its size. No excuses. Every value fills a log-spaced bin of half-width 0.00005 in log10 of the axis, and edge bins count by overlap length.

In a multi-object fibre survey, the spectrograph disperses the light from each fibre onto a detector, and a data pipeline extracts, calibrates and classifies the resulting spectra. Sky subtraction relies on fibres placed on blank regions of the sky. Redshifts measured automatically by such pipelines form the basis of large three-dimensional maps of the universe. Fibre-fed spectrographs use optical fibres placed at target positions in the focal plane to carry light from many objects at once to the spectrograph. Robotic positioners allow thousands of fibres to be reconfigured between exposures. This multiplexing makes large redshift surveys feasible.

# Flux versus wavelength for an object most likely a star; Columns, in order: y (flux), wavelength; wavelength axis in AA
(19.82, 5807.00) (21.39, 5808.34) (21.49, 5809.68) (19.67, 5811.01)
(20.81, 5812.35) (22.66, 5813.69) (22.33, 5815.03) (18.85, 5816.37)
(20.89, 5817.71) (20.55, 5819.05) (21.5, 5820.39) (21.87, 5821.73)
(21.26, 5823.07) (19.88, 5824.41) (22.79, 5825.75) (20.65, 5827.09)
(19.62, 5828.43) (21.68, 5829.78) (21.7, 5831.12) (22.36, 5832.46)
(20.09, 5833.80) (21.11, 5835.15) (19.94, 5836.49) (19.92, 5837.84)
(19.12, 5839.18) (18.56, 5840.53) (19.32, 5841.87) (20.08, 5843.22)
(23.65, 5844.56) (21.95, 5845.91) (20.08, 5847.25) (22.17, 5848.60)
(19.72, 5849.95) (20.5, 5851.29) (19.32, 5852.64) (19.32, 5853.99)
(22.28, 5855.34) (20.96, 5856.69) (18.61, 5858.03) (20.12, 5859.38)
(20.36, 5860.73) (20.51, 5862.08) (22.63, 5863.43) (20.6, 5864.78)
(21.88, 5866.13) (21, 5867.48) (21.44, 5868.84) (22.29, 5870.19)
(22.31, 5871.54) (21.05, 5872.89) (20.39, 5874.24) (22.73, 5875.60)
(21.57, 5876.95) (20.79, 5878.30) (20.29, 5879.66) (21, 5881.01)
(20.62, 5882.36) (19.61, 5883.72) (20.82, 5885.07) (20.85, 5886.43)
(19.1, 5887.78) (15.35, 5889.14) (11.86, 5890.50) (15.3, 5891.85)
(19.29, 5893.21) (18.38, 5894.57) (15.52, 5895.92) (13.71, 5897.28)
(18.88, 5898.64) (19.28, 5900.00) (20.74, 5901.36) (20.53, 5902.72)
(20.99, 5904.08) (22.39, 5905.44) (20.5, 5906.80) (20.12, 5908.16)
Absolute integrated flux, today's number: 248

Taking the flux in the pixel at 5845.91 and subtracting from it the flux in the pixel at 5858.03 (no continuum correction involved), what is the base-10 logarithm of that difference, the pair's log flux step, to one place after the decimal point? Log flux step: 0.5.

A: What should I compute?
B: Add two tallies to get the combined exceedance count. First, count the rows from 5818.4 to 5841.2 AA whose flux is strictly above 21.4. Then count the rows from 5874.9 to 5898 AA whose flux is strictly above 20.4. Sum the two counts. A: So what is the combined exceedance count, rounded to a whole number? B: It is 13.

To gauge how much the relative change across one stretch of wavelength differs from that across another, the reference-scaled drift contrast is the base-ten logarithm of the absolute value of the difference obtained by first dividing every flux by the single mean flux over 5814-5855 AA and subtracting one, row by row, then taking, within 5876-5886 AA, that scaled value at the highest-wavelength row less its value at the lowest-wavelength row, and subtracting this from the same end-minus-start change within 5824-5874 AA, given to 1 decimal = -1.0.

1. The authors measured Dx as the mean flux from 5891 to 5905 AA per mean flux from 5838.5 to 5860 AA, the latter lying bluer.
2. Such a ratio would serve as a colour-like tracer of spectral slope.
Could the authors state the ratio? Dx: 0.90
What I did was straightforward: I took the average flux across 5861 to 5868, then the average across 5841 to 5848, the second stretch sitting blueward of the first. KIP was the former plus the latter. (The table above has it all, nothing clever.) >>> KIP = 42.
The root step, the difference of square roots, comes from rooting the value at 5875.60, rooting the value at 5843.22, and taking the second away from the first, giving 0.29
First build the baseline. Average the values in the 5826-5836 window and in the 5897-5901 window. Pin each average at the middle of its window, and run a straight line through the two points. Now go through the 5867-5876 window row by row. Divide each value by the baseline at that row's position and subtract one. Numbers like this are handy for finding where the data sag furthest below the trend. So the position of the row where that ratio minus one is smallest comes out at 5874.24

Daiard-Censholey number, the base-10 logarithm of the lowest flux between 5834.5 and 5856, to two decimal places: 1.27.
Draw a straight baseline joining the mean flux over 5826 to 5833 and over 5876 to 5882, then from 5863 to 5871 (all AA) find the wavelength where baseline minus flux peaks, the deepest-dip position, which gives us 5864.78 AA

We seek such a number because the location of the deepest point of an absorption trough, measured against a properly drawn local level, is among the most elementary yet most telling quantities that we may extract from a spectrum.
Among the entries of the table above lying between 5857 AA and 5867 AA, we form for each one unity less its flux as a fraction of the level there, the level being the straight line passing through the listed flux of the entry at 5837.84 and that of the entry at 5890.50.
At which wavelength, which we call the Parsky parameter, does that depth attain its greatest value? 5858.03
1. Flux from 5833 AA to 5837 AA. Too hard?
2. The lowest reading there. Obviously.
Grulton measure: 19.94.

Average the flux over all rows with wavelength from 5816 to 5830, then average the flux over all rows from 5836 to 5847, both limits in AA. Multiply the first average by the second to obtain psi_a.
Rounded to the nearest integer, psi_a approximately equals 424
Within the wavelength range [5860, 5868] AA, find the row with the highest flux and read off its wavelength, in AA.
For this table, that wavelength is 5863.43 AA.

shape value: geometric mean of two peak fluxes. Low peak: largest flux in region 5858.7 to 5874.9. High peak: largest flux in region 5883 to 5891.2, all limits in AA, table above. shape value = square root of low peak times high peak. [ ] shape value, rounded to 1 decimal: 21.7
